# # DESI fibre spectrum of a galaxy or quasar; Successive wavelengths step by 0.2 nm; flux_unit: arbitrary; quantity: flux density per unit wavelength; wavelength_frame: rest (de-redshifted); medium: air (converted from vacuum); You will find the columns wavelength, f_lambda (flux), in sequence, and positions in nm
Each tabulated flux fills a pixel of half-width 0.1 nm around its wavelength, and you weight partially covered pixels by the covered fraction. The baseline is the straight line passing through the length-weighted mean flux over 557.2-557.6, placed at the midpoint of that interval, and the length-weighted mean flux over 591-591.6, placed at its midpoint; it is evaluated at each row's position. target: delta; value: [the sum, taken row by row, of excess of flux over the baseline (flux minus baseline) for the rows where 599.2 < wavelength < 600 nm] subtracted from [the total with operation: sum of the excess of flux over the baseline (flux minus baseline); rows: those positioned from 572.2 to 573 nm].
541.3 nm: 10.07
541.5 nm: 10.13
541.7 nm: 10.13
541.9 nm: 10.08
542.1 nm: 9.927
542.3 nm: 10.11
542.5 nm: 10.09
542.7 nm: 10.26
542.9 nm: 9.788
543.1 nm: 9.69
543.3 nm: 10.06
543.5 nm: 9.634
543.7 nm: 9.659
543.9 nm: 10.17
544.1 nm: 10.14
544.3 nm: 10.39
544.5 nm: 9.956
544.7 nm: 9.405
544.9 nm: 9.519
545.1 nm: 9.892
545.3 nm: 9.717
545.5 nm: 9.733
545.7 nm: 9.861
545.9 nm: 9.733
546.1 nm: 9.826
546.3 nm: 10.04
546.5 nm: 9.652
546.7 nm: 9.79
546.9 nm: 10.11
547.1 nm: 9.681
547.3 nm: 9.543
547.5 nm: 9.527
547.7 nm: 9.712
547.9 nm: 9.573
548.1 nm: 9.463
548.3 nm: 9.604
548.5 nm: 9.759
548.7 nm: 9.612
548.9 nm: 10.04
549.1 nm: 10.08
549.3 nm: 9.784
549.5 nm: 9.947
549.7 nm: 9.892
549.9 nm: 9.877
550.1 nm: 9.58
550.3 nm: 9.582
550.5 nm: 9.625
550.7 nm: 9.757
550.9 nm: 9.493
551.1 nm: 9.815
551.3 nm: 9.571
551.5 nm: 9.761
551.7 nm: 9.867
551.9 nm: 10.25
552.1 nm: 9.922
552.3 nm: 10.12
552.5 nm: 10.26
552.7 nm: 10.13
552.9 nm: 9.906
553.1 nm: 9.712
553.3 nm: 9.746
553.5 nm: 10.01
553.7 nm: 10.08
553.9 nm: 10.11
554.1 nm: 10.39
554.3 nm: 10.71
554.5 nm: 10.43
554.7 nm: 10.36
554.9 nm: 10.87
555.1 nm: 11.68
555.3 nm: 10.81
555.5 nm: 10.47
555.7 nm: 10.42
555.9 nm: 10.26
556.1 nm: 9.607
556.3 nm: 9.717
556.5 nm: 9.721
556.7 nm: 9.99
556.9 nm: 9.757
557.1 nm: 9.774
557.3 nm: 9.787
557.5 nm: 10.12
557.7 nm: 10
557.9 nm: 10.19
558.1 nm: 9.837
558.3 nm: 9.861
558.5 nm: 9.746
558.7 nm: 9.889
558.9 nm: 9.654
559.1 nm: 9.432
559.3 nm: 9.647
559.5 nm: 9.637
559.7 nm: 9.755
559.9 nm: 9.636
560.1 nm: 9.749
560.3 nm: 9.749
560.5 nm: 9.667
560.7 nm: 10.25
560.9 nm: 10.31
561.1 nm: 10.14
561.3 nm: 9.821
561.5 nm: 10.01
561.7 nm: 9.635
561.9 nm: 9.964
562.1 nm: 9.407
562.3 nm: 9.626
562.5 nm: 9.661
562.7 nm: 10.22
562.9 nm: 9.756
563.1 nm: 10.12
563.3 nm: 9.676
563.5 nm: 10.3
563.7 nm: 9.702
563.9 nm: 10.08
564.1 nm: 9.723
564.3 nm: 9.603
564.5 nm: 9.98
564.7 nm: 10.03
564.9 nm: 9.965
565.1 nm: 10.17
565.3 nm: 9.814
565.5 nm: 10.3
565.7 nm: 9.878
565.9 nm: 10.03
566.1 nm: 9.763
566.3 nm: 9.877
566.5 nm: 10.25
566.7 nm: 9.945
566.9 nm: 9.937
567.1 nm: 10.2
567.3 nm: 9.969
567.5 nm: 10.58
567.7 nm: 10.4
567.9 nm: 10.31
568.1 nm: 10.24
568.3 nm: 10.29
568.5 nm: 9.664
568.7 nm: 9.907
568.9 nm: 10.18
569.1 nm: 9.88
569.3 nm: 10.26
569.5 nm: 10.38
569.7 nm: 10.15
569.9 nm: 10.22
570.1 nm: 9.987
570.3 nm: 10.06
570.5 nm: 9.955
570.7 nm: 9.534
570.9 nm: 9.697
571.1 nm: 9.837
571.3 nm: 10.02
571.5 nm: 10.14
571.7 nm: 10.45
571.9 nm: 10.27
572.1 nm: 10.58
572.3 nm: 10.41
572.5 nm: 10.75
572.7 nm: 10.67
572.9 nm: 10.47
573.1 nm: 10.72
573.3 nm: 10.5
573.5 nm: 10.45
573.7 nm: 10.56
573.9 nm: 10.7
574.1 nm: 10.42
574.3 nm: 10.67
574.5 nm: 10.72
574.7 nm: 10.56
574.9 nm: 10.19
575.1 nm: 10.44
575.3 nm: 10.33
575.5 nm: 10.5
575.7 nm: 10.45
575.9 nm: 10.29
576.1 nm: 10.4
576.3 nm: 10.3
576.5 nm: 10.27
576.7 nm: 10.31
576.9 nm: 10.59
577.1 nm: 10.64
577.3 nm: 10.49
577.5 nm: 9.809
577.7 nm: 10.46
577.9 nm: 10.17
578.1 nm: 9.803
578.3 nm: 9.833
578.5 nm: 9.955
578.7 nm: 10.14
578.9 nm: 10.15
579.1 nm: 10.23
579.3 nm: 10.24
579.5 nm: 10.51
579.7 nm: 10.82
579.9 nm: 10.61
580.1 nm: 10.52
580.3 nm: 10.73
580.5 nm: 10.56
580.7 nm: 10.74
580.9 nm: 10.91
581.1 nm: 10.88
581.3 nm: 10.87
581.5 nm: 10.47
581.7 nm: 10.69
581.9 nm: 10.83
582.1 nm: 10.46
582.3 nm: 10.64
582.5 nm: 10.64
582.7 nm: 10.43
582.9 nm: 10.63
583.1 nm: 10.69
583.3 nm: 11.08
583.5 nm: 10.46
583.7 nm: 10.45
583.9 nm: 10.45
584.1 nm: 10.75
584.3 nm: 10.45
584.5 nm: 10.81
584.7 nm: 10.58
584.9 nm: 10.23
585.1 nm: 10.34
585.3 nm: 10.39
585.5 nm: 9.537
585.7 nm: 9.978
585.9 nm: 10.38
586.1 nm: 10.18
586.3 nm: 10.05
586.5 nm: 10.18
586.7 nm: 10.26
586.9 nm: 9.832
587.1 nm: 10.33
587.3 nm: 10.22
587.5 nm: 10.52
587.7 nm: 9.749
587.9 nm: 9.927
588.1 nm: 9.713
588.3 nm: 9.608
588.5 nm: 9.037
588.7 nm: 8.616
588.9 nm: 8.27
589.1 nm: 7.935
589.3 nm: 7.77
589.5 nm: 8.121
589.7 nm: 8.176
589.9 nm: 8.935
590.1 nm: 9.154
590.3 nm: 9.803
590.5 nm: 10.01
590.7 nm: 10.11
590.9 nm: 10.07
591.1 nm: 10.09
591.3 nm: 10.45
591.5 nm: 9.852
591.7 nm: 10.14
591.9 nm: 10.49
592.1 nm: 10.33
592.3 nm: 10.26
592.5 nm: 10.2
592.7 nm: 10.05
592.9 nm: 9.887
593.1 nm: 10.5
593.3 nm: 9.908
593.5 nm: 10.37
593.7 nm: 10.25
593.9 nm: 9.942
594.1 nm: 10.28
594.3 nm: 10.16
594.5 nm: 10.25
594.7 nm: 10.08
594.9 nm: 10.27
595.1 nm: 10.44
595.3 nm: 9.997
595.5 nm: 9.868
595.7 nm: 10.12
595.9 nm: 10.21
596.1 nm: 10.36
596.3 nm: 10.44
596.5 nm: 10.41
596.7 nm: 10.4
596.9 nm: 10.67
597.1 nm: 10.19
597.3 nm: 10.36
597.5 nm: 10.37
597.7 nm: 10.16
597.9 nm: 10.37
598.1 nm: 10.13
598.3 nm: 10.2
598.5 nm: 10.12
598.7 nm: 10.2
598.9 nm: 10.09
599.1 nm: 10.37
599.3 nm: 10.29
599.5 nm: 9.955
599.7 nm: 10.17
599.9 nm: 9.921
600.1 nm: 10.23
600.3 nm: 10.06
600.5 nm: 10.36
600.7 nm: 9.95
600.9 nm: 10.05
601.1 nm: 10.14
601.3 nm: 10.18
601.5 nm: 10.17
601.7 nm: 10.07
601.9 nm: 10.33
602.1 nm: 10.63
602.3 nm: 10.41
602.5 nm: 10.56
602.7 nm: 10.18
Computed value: 3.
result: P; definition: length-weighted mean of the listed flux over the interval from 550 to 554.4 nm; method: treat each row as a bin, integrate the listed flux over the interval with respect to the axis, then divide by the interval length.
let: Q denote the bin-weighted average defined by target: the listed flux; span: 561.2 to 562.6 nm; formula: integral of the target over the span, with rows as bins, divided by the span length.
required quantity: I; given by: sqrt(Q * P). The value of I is 9.8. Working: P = 9.9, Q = 9.7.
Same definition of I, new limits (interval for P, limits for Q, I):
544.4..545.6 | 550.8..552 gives 9.7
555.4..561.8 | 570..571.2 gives 9.9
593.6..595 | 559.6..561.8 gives 10.0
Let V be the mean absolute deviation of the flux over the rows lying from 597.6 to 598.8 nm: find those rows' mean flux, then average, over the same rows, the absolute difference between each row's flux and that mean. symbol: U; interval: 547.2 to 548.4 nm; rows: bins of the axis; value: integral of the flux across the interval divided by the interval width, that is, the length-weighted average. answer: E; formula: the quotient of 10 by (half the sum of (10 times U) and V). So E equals 0.209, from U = 9.6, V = 0.06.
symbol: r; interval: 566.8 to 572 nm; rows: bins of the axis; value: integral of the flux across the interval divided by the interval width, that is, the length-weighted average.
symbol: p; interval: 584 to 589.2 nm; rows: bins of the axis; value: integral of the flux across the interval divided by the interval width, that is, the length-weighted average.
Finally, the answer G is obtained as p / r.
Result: 0.98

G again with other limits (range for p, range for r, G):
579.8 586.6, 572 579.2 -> 1.01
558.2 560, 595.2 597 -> 0.94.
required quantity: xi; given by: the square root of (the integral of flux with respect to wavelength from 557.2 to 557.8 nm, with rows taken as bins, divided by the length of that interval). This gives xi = 3.16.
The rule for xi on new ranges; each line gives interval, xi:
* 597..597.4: 3.21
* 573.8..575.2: 3.24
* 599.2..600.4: 3.18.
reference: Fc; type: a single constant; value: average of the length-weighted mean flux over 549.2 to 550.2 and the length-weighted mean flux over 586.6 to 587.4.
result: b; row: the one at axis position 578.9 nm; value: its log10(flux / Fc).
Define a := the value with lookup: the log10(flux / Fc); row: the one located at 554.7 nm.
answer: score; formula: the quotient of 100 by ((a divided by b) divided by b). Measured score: 0.31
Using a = 0.016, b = 0.007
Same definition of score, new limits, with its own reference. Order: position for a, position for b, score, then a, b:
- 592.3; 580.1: 4.35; 0.012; 0.023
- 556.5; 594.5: -1.07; -0.012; 0.011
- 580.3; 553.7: 0.05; 0.031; 0.004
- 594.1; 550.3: 2.60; 0.013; -0.018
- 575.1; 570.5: 0.01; 0.019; -0.001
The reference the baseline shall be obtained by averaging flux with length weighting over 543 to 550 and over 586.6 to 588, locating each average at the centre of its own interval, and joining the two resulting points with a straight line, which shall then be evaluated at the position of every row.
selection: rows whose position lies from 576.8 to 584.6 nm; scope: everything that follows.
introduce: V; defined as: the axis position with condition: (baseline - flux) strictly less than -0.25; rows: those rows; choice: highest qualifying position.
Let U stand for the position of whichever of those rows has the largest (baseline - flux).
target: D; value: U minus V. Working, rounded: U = 578.1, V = 584.5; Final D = -6.40 nm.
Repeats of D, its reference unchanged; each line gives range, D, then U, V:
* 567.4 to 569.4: -0.80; 568.5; 569.3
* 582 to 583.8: -1.00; 582.7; 583.7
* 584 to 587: -0.40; 585.5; 585.9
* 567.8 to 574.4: -3.60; 570.7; 574.3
